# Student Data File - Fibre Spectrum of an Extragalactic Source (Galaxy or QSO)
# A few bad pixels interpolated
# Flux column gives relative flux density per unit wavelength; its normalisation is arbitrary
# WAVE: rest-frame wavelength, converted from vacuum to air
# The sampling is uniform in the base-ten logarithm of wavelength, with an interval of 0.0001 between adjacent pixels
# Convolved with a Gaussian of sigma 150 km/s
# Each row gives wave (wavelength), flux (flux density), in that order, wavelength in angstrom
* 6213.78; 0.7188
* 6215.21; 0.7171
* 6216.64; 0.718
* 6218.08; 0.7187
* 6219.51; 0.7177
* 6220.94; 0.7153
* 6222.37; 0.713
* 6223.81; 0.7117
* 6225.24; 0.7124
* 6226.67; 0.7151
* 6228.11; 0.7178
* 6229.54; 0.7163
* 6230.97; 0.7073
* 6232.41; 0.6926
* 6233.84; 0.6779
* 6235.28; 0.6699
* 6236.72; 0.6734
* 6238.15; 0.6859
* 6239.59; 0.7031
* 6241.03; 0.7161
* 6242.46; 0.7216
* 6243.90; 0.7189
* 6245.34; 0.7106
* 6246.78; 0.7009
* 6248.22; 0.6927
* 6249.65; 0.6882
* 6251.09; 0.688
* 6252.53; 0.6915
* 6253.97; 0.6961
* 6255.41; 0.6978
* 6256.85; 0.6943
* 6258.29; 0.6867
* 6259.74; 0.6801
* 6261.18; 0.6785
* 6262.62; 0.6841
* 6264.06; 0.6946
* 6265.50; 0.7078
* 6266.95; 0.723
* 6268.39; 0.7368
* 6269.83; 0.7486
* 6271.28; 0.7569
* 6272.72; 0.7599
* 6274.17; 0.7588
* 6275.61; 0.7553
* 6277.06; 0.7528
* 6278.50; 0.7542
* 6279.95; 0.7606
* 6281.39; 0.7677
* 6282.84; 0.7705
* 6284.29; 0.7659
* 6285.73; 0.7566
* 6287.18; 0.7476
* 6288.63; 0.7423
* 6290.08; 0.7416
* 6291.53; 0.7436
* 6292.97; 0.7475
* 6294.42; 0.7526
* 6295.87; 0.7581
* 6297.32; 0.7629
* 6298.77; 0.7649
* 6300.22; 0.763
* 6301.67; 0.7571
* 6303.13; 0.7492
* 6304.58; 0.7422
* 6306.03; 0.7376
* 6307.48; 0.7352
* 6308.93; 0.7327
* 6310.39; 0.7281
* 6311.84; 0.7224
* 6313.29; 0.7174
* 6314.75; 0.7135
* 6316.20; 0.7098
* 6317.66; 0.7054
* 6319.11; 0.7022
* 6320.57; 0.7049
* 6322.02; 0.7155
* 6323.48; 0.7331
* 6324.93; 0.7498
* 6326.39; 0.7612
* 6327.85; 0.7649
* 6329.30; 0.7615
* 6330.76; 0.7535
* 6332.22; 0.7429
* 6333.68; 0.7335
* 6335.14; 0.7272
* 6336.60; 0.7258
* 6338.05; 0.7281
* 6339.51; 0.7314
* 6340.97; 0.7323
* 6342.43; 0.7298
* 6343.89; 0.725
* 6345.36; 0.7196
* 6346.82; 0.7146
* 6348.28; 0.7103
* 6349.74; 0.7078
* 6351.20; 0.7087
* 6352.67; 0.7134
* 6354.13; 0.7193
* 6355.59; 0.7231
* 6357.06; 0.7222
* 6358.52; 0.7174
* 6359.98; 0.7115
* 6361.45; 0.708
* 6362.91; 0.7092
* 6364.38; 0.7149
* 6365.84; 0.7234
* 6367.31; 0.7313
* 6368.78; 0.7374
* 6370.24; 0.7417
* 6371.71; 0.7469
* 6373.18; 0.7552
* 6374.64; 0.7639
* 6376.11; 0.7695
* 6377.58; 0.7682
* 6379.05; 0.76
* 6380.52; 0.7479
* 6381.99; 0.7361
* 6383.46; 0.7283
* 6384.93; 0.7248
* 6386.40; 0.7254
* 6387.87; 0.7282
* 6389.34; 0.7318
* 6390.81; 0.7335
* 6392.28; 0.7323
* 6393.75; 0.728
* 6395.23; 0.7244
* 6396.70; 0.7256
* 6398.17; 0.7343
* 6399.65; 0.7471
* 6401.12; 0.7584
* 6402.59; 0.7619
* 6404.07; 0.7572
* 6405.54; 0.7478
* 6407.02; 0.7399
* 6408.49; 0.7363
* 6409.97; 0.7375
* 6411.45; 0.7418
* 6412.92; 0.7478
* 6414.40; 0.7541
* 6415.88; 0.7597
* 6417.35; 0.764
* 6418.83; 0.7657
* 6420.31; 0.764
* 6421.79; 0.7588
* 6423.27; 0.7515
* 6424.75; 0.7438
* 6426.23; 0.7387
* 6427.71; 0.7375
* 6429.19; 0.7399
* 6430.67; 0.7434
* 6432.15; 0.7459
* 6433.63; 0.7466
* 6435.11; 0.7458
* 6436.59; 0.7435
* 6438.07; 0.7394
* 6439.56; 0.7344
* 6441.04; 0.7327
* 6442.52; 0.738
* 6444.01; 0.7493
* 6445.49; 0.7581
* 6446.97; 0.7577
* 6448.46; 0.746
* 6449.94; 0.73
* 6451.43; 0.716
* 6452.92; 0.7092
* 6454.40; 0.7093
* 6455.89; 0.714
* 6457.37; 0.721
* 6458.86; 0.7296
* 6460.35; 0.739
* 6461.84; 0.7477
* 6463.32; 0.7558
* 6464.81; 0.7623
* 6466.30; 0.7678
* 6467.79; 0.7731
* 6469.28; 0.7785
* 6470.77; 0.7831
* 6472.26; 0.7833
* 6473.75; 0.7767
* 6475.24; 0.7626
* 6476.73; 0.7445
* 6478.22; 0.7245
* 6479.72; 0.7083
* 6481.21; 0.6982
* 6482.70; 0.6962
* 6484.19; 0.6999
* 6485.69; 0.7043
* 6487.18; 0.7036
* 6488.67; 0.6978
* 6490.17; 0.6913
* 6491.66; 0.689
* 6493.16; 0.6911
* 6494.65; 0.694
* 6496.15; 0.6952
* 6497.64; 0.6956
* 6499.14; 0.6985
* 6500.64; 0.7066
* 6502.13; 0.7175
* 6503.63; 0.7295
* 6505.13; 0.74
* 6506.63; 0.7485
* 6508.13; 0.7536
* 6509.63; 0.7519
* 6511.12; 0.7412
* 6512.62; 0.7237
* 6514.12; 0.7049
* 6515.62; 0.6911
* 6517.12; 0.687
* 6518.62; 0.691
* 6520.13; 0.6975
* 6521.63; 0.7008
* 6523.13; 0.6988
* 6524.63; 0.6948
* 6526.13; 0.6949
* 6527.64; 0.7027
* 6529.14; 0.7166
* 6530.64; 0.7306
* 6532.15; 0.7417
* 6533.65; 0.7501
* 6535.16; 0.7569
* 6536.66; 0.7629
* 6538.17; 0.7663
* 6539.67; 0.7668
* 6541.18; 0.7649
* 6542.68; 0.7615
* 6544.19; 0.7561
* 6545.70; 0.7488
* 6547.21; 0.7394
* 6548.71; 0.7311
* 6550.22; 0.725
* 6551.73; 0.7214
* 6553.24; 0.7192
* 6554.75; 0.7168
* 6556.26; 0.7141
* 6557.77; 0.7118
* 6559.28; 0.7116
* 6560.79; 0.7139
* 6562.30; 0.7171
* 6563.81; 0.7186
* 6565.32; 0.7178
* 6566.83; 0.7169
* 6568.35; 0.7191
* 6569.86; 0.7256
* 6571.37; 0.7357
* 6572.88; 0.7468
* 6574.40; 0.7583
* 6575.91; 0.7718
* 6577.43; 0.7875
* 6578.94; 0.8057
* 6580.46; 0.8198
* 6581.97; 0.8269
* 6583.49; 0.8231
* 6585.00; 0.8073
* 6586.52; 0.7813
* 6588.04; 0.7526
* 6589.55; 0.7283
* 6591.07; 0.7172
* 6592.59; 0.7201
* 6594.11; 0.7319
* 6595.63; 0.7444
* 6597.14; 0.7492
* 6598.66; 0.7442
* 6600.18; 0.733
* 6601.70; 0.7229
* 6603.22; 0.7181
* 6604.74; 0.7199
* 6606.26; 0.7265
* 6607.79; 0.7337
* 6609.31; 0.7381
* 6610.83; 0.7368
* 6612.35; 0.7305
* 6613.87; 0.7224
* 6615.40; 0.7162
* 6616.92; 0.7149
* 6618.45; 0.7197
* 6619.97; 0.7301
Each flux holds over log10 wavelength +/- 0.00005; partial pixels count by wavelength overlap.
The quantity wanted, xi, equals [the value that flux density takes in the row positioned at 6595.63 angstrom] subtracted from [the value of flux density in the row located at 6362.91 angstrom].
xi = -0.035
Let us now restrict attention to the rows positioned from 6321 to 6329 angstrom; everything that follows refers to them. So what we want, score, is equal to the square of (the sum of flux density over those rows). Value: 13.9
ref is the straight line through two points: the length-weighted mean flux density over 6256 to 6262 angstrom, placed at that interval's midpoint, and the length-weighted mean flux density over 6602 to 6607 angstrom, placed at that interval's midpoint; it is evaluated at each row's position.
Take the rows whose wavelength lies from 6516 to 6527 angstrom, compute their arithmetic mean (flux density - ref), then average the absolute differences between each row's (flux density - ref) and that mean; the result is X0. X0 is 0.0035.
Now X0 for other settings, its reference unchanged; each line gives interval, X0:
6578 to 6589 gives 0.0205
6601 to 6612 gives 0.0067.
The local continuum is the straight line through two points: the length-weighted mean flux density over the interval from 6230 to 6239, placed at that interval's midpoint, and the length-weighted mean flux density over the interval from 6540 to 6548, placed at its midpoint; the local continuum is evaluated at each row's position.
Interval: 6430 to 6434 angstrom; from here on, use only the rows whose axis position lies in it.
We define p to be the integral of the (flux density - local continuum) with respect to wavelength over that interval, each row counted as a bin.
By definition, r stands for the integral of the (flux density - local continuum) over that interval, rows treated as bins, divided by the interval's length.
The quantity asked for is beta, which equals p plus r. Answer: 0.08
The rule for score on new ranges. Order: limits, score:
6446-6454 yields 13.4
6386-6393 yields 13.3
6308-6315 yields 13.1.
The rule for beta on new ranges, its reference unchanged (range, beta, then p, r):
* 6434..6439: 0.07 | 0.06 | 0.012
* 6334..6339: 0.12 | 0.10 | 0.019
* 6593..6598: -0.16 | -0.13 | -0.026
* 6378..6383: 0.18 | 0.15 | 0.030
